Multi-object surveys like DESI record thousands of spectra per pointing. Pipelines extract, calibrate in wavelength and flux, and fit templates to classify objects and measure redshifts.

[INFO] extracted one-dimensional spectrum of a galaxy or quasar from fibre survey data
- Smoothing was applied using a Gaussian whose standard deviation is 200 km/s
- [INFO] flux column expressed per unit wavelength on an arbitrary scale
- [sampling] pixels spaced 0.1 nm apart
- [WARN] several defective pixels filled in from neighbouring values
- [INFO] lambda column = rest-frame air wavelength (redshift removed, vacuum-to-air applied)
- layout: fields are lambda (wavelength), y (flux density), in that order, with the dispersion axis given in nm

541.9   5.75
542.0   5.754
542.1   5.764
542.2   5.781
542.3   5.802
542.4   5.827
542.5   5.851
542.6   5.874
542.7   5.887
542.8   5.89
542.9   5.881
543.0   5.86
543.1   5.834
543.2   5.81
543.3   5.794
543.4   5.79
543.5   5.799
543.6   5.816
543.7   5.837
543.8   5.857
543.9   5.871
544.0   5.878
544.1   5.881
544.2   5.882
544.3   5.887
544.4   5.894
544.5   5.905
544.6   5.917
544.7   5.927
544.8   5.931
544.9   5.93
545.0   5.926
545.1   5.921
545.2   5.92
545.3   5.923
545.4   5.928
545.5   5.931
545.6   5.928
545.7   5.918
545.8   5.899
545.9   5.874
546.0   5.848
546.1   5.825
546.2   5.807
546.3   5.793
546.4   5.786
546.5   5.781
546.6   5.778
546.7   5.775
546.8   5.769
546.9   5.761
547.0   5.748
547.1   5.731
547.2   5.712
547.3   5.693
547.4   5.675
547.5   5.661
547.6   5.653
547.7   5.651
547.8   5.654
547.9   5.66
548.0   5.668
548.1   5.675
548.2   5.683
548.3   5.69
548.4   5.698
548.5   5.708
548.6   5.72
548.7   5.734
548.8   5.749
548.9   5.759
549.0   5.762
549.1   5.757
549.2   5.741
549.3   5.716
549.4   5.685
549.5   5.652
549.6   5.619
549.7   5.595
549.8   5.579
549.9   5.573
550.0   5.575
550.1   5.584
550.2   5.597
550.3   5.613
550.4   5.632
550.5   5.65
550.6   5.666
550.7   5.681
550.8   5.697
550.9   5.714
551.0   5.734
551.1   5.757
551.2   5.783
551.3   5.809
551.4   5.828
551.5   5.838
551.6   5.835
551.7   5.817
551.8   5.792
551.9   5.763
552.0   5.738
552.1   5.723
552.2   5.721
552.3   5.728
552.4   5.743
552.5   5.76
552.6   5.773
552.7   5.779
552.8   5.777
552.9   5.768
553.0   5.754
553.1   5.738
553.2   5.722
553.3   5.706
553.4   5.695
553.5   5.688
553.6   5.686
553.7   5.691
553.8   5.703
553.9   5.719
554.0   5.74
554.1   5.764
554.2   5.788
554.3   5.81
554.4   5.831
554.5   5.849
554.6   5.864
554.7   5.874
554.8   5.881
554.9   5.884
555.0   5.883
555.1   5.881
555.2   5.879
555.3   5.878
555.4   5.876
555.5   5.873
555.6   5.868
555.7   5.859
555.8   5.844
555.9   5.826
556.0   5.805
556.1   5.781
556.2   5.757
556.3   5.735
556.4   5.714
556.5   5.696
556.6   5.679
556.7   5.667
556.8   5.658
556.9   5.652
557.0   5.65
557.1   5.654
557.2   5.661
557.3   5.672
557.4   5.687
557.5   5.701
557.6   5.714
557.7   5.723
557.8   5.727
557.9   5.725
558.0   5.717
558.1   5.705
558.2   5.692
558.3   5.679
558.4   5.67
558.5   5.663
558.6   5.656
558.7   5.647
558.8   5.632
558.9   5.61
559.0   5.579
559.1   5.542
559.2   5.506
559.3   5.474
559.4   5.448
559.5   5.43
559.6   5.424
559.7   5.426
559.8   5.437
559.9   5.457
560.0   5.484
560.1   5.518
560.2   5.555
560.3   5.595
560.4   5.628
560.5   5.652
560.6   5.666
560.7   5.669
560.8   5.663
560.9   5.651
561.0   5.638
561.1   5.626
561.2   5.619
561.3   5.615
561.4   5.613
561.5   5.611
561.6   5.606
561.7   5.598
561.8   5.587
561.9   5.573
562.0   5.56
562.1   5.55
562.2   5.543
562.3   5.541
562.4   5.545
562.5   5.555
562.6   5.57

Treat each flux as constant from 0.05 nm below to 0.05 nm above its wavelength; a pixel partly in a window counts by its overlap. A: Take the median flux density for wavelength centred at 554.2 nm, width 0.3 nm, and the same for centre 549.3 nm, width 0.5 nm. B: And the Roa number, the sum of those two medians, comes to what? 11.50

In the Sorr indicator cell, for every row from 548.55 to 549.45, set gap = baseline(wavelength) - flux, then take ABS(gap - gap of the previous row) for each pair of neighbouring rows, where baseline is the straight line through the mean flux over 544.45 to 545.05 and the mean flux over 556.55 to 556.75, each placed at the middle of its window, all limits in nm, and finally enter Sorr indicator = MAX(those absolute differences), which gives 0.029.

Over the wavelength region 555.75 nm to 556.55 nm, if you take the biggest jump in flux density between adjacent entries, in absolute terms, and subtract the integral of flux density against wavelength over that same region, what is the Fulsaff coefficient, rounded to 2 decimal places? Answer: -4.59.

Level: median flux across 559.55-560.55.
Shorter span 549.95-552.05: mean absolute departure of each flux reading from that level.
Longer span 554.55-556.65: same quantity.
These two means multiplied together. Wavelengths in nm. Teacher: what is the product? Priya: 0.071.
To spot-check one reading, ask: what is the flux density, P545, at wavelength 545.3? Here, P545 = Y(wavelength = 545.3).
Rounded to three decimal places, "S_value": 5.923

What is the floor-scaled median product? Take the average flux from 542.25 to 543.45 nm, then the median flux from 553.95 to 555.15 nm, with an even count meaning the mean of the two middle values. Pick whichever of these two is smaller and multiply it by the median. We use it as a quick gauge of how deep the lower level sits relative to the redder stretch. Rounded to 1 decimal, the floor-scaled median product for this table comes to 34.2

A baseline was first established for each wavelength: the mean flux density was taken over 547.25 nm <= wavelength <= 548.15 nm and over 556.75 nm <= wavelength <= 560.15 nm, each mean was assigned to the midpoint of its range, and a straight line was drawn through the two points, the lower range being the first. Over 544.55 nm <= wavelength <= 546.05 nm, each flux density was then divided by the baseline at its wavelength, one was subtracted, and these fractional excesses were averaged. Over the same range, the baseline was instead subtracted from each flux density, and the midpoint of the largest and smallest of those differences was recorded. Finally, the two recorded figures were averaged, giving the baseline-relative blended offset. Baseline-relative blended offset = 0.13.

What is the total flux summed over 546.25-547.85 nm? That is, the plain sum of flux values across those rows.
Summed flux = 91.6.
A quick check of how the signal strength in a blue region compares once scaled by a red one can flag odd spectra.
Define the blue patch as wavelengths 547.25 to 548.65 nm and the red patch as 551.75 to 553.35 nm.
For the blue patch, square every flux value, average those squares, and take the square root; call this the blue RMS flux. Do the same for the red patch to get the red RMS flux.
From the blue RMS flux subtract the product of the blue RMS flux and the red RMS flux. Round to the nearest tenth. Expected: -27.0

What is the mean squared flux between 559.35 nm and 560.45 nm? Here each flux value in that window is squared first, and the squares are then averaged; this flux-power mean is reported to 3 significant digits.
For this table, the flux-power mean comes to 30.2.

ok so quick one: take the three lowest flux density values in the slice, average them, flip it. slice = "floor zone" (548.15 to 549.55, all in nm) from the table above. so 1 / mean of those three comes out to 0.176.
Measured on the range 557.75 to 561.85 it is 0.184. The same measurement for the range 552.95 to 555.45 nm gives 0.176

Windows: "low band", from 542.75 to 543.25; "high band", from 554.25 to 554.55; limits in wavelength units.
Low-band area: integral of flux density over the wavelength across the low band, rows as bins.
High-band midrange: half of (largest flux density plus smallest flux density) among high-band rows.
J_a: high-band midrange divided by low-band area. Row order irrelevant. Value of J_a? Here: 2.0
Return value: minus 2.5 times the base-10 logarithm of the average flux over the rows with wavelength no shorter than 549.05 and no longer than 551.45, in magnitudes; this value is -1.89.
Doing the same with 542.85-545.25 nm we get -1.92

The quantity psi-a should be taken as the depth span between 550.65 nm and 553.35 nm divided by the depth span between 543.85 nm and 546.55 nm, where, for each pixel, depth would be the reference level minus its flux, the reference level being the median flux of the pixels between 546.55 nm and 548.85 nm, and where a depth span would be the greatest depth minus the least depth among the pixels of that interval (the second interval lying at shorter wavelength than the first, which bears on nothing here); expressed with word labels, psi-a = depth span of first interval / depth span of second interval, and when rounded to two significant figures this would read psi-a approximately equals 1.0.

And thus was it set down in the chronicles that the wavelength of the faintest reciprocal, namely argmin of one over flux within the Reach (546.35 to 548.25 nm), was 546.4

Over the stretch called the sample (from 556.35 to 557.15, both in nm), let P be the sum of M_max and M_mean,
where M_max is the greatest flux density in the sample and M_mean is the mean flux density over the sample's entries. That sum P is 11.39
